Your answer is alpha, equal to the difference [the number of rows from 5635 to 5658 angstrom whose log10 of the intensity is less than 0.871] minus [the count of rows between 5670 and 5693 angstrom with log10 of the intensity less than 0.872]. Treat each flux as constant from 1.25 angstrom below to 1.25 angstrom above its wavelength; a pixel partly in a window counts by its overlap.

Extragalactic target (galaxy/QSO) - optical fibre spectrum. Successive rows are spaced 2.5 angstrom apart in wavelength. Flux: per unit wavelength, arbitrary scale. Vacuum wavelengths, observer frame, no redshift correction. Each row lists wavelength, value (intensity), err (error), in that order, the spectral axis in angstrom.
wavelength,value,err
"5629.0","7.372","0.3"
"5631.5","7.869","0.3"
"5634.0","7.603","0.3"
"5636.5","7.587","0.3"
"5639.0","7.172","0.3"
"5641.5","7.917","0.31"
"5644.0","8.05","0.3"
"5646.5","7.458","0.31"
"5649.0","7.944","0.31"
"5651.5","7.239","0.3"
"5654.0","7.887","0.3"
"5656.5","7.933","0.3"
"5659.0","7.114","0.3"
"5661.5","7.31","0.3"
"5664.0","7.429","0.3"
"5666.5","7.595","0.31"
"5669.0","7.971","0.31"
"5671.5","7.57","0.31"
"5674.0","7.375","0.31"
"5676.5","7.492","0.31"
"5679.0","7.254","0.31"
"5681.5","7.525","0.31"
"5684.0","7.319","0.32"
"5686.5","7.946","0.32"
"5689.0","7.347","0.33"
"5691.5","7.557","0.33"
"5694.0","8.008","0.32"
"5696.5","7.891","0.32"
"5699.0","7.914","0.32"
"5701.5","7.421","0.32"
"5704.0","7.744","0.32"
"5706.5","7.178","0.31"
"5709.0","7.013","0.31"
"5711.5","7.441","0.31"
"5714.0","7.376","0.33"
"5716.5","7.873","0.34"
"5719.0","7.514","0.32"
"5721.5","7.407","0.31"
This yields -2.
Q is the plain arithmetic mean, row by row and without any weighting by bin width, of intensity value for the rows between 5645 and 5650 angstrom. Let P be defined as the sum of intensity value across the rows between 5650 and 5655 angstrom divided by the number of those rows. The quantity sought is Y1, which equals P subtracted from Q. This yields 0.14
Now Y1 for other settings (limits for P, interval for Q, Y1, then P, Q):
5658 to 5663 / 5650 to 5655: 0.35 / 7.21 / 7.56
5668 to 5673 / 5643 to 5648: -0.02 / 7.77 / 7.75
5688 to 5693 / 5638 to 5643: 0.09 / 7.45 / 7.54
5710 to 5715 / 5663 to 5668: 0.10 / 7.41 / 7.51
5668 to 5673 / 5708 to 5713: -0.54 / 7.77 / 7.23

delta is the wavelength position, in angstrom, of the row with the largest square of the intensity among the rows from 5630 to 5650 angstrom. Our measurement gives 5644.0 angstrom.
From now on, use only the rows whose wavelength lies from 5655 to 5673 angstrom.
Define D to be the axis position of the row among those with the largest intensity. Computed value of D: 5669.0 angstrom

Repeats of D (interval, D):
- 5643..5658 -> 5644.0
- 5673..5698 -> 5694.0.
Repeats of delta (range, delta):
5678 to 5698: 5694.0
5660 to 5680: 5669.0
